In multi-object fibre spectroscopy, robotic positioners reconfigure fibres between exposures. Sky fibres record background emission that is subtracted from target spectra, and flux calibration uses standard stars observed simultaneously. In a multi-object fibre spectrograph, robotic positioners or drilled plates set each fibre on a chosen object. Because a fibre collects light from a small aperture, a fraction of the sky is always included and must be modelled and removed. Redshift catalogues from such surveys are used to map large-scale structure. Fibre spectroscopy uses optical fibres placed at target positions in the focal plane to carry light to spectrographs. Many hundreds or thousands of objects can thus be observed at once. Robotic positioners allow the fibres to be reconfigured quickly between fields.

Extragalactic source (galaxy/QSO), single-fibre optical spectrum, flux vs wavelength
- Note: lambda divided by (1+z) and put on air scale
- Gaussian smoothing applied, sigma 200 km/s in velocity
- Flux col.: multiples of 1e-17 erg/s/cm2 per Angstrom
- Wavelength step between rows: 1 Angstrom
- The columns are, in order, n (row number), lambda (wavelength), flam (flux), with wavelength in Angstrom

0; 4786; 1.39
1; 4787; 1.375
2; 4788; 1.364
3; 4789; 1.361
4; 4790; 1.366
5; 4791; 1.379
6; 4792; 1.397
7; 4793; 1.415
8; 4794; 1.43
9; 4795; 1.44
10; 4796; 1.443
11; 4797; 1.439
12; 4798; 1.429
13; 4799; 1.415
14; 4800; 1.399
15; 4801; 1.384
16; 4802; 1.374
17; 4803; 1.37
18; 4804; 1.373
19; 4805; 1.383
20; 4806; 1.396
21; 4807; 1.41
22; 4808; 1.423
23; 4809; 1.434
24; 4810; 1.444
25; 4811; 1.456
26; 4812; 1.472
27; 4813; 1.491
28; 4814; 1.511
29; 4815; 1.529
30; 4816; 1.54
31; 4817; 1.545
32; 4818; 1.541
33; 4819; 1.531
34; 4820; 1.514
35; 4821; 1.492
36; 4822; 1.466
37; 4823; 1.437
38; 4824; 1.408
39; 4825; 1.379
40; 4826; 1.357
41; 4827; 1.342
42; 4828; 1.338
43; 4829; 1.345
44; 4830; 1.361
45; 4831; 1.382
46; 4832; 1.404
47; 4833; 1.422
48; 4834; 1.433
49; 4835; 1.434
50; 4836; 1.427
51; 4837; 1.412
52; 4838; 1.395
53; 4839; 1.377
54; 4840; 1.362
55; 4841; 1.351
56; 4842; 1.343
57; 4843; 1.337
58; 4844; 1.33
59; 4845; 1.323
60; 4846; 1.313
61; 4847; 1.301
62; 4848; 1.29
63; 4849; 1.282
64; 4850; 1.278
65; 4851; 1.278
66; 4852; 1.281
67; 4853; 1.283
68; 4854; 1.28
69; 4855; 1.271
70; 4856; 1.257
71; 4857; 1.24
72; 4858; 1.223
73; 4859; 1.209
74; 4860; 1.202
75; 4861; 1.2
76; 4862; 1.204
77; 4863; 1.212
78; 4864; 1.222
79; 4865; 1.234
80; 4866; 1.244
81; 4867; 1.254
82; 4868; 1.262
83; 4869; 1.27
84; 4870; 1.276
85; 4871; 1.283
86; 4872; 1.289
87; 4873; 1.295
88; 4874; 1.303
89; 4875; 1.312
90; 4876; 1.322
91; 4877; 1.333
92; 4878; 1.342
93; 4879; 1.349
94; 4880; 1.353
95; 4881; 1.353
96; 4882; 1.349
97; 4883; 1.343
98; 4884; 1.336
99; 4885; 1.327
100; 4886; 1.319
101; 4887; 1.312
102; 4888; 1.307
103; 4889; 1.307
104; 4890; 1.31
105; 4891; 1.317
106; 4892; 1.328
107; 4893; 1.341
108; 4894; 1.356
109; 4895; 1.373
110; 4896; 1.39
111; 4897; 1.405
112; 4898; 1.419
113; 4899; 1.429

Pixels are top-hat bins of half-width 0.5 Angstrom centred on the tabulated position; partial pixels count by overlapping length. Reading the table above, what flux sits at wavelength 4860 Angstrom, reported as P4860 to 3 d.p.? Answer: 1.202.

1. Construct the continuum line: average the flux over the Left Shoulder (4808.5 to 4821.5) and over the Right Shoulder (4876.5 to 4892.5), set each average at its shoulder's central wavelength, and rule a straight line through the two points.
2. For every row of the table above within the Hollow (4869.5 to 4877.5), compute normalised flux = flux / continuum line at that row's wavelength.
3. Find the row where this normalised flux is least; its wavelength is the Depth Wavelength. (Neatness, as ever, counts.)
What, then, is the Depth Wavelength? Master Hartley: 4870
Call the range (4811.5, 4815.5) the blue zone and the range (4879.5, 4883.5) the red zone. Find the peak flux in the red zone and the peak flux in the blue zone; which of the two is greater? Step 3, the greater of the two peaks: 1.529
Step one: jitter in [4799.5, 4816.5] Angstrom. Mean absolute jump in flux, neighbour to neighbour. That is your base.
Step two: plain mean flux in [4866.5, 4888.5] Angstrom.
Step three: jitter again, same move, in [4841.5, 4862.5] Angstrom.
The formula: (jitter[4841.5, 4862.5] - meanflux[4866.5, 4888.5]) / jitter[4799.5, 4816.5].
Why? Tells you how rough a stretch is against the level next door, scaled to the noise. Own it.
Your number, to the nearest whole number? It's -105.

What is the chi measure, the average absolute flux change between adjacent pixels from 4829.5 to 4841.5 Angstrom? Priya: 0.014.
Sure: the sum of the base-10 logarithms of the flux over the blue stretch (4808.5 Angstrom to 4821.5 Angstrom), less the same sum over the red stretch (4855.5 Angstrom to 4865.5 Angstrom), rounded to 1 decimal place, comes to 1.4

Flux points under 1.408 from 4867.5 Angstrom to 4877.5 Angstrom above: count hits 10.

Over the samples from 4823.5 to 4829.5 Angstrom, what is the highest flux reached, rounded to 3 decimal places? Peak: 1.408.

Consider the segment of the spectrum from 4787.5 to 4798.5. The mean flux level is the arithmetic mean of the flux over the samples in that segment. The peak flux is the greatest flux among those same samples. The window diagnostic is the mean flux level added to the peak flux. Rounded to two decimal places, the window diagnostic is 2.85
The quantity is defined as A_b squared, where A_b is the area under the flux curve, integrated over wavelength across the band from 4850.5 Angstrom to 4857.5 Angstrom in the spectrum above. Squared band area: 79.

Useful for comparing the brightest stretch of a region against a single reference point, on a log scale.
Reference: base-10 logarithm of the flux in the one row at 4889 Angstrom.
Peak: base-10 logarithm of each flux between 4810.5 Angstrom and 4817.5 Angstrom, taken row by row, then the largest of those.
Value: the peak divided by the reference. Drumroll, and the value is 1.62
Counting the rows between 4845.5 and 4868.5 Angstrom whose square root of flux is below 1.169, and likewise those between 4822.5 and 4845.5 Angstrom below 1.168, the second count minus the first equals -12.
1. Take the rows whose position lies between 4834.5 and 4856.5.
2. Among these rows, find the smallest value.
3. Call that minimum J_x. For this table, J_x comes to 1.257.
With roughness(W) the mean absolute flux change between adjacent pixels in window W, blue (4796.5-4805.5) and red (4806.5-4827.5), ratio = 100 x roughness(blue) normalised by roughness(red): 61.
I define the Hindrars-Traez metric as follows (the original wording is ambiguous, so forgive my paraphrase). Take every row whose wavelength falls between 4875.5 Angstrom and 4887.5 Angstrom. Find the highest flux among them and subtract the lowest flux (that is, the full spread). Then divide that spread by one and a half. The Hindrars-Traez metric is 0.027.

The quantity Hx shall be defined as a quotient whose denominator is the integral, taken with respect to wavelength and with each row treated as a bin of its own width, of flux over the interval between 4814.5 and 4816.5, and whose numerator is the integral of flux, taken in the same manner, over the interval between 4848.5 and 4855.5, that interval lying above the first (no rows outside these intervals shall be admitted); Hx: 2.9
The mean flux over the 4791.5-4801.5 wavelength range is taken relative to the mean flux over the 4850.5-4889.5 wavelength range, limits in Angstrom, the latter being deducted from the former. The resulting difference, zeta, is 0.14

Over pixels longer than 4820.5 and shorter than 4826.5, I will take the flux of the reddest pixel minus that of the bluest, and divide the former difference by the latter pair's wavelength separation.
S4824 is -0.027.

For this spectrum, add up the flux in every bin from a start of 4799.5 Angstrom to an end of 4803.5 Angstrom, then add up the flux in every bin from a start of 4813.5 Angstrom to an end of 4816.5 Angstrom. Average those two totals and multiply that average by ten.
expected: 51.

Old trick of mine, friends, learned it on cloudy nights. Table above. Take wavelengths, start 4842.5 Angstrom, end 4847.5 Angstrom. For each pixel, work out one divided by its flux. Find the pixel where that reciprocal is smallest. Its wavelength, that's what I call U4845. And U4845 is 4843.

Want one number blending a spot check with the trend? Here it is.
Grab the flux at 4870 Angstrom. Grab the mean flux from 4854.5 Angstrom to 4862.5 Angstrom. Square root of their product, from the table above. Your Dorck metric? 1.25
